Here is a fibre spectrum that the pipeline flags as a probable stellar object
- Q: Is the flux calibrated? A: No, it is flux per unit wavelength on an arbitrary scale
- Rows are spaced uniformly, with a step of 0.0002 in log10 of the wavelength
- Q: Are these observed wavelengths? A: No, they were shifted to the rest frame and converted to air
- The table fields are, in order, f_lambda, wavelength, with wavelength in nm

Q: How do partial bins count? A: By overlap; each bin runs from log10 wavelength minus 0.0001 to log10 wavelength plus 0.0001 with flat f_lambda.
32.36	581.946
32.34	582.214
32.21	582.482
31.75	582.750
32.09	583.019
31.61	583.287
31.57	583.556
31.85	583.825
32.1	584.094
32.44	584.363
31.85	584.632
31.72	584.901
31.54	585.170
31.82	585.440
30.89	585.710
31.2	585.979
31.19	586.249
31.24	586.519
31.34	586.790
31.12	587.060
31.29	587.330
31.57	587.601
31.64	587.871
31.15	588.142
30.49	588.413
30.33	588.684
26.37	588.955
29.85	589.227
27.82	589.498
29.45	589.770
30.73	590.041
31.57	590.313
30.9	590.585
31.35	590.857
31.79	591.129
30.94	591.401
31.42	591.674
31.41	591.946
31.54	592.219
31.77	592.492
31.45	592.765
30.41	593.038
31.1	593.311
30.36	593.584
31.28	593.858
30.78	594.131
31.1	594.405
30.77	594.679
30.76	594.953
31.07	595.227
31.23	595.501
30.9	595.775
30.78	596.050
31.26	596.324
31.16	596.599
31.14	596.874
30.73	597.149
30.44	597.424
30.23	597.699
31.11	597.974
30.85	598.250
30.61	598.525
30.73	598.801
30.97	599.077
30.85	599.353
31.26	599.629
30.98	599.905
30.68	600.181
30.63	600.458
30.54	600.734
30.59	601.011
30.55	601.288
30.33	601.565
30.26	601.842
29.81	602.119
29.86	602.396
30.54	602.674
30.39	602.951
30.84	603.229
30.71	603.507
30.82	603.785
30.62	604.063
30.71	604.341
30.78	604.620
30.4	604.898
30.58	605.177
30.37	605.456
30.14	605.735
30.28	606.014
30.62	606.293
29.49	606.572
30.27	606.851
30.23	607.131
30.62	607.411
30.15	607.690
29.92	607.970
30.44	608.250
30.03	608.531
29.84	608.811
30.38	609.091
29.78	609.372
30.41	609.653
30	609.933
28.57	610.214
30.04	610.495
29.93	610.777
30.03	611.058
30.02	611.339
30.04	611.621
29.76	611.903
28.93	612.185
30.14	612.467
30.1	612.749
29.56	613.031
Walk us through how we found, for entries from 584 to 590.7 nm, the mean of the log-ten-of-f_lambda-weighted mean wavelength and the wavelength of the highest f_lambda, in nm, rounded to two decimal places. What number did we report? 585.84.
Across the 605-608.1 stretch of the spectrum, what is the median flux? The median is 30.3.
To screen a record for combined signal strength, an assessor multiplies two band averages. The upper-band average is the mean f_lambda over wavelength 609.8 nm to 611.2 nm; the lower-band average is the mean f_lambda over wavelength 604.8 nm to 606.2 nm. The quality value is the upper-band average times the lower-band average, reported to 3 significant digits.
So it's 902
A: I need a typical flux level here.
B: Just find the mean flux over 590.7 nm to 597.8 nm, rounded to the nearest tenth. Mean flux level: 31.0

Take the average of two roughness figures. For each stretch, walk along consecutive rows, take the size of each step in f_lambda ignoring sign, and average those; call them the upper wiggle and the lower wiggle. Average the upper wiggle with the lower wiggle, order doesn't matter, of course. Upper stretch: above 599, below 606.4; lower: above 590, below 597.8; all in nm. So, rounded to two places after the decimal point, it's 0.31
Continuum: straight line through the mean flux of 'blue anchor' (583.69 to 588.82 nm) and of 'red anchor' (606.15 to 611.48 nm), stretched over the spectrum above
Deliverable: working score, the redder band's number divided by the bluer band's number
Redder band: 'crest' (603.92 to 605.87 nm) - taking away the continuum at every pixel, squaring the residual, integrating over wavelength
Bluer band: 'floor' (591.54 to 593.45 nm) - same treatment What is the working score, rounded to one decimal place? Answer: 0.4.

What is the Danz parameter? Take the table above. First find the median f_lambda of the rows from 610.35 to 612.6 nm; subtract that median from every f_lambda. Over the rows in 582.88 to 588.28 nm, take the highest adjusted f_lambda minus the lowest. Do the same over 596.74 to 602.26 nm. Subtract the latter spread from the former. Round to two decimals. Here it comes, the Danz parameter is 0.10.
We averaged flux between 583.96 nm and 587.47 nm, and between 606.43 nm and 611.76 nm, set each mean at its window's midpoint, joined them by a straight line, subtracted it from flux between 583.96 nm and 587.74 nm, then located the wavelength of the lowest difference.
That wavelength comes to 585.710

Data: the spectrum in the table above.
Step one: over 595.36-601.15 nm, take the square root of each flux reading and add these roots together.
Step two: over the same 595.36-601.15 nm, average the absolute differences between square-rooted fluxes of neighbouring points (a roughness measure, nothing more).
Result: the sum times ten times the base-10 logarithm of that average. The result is -1922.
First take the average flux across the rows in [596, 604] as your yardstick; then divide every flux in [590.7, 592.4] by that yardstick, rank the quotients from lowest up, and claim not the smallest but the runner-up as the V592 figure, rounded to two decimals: 1.02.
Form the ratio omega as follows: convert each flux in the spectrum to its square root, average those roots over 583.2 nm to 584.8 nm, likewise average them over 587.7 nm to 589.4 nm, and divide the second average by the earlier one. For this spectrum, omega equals 0.97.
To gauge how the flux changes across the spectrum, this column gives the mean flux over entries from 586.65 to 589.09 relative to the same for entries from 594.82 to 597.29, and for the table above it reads 0.99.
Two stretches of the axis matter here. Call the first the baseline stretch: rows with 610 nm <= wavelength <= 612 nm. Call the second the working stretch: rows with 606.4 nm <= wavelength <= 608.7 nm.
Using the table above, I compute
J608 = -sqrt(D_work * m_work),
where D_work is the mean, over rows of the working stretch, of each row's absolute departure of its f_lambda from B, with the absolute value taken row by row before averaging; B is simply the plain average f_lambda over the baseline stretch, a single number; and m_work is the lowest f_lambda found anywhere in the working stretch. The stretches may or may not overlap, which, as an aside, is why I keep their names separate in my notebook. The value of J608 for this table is -3.6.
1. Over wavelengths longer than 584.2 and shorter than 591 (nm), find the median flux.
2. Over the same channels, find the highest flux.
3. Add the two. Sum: 63.64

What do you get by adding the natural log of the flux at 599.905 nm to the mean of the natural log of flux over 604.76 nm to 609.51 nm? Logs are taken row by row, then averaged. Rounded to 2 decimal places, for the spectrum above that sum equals 6.84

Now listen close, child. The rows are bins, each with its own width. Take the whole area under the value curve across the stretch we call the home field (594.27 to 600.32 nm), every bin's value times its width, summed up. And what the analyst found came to 187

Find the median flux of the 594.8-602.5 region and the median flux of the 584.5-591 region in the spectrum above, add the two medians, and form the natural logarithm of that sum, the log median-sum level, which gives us 4.126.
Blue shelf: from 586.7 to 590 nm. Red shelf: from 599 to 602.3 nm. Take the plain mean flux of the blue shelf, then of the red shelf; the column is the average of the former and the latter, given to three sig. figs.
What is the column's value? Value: 30.4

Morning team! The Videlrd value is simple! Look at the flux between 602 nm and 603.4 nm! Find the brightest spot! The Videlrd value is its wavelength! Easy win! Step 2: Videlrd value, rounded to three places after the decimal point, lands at 603.229 nm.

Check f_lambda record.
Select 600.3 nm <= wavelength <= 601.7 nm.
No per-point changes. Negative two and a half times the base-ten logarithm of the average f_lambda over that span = -3.71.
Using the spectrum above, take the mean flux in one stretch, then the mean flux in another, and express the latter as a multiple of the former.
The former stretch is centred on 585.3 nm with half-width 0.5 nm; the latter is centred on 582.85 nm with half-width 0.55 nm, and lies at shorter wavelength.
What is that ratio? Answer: 1.01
